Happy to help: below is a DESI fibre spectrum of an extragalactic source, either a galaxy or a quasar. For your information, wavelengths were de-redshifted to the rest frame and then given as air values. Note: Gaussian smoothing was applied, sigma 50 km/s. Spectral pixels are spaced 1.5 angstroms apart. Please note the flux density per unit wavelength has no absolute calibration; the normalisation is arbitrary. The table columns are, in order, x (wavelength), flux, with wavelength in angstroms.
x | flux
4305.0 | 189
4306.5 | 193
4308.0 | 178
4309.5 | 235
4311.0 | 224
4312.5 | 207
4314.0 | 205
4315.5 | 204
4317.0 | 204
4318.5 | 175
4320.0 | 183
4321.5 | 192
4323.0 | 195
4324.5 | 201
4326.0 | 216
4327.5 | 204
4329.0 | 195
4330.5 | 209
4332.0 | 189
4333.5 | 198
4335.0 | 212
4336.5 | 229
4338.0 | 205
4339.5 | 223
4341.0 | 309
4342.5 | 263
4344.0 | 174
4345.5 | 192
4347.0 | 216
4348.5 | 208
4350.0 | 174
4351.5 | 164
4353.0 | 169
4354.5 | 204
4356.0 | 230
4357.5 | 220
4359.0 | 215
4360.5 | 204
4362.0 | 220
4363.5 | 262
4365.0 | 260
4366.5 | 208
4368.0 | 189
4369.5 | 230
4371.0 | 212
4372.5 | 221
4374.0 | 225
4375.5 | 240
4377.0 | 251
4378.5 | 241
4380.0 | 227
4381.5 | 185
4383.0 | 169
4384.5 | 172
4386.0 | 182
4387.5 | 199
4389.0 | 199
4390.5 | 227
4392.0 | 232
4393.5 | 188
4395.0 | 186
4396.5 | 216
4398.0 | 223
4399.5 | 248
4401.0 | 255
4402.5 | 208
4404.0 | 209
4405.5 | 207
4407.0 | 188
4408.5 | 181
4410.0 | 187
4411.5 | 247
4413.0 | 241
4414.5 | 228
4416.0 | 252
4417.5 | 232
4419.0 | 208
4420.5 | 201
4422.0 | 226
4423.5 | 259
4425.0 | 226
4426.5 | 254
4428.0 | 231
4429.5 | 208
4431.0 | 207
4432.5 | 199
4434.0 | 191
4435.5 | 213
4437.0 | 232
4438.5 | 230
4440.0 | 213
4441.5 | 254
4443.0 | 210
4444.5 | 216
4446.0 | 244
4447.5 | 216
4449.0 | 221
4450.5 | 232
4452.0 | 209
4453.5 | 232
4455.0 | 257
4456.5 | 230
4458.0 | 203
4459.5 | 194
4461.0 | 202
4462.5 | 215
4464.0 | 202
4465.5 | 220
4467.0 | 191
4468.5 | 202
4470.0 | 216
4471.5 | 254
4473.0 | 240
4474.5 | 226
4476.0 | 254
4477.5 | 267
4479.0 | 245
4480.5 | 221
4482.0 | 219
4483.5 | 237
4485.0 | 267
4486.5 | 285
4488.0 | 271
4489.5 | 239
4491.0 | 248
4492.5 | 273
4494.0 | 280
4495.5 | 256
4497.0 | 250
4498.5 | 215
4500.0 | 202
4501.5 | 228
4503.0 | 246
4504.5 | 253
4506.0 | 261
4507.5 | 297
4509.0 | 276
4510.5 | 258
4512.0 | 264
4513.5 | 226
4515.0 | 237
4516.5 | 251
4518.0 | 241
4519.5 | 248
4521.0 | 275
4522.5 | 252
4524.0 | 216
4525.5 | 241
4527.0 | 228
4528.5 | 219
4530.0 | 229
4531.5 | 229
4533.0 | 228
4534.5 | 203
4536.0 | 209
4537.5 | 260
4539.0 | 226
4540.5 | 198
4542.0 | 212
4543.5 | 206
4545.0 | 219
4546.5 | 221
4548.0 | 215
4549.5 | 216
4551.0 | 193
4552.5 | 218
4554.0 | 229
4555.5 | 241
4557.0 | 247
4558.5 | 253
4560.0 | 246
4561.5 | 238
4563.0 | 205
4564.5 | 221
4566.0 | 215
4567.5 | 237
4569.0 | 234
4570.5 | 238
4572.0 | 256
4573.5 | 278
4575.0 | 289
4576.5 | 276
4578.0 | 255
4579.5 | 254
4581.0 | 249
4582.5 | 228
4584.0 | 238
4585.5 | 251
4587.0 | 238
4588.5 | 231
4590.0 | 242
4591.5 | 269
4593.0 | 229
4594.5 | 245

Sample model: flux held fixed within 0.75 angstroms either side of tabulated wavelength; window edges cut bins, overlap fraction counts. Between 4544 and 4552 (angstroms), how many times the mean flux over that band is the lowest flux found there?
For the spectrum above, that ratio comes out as 0.91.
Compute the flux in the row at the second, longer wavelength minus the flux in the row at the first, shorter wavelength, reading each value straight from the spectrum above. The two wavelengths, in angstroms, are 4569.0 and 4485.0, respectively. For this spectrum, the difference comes -33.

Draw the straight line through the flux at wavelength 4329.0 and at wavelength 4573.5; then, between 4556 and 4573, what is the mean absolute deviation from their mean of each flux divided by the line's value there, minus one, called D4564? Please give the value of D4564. 0.045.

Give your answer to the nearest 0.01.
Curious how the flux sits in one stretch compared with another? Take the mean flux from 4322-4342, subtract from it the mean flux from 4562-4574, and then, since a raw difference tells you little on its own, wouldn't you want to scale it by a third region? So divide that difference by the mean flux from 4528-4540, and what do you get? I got -0.09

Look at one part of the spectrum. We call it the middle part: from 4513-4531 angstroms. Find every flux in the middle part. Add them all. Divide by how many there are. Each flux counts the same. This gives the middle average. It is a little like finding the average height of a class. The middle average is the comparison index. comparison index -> 239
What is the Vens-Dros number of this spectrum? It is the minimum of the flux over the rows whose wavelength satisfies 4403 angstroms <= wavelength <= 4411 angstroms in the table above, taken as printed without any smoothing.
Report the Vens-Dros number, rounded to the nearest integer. 181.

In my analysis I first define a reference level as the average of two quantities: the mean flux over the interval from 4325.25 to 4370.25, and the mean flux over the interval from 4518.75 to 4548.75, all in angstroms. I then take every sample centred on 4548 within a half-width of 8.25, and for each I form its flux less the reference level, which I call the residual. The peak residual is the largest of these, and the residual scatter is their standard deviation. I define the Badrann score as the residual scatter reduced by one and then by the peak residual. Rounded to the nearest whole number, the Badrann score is -9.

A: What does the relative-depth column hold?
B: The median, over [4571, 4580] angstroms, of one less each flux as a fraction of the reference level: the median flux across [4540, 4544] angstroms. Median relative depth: -0.29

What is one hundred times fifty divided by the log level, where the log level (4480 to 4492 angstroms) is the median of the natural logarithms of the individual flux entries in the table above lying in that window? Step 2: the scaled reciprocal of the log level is 910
